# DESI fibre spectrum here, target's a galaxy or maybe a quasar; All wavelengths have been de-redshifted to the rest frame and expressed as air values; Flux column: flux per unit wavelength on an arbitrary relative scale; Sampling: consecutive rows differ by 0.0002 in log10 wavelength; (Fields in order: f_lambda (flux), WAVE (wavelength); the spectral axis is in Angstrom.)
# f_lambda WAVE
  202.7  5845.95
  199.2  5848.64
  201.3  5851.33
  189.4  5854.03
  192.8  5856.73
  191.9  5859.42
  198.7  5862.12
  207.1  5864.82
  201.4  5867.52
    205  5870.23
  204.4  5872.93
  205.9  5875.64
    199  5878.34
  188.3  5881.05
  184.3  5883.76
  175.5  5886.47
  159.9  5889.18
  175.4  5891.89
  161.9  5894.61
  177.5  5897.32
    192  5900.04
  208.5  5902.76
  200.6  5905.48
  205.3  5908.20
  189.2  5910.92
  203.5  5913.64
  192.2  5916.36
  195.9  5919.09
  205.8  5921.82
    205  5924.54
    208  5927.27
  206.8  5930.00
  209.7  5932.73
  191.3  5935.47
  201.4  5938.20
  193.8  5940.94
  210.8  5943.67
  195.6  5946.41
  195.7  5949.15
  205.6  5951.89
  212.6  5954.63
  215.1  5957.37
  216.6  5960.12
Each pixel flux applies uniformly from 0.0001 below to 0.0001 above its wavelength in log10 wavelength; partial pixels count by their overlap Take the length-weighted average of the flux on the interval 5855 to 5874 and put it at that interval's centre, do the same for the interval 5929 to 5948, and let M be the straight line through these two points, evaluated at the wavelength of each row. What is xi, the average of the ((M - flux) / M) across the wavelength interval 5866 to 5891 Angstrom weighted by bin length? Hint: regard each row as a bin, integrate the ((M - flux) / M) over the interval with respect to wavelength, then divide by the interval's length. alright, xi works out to 0.044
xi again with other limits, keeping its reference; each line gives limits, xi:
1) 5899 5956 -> -0.002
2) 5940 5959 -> -0.016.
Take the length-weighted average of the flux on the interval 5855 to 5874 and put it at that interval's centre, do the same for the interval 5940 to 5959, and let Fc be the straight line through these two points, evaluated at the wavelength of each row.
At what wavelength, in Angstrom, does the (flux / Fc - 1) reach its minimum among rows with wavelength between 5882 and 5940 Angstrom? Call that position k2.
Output 5889.18 Angstrom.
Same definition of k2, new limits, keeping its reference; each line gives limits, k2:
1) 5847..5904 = 5889.18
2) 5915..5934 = 5916.36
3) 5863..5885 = 5883.76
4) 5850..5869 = 5854.03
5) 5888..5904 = 5889.18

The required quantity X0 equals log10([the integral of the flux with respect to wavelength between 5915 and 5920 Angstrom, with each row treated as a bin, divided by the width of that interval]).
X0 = 2.287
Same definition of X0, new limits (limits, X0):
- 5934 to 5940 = 2.293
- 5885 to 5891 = 2.227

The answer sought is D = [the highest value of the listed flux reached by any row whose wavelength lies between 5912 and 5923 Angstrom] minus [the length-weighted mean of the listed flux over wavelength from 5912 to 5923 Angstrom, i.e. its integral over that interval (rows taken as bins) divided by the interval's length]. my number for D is 6.8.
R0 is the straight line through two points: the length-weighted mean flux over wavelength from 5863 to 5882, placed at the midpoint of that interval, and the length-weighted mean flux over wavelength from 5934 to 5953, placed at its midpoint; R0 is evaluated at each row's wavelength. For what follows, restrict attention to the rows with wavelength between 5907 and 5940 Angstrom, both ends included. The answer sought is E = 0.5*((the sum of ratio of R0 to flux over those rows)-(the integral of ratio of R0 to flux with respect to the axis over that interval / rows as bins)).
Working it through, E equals -10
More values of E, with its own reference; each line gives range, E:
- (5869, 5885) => -5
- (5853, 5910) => -19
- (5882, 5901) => -7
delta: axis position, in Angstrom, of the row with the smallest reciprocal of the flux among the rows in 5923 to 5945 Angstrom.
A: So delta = 5943.67 Angstrom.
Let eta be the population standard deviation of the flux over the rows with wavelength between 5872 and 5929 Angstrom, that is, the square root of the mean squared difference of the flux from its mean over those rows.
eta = 15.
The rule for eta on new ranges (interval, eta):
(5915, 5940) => 7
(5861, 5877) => 3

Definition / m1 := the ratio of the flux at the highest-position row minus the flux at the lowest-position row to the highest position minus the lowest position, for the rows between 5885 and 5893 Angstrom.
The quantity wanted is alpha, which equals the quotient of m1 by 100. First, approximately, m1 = 0.0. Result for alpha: 0.00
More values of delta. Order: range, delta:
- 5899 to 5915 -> 5902.76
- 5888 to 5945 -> 5943.67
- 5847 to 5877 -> 5864.82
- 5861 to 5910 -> 5902.76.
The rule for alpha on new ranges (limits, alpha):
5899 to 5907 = 0.02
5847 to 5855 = -0.02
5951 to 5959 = 0.02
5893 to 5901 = 0.06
